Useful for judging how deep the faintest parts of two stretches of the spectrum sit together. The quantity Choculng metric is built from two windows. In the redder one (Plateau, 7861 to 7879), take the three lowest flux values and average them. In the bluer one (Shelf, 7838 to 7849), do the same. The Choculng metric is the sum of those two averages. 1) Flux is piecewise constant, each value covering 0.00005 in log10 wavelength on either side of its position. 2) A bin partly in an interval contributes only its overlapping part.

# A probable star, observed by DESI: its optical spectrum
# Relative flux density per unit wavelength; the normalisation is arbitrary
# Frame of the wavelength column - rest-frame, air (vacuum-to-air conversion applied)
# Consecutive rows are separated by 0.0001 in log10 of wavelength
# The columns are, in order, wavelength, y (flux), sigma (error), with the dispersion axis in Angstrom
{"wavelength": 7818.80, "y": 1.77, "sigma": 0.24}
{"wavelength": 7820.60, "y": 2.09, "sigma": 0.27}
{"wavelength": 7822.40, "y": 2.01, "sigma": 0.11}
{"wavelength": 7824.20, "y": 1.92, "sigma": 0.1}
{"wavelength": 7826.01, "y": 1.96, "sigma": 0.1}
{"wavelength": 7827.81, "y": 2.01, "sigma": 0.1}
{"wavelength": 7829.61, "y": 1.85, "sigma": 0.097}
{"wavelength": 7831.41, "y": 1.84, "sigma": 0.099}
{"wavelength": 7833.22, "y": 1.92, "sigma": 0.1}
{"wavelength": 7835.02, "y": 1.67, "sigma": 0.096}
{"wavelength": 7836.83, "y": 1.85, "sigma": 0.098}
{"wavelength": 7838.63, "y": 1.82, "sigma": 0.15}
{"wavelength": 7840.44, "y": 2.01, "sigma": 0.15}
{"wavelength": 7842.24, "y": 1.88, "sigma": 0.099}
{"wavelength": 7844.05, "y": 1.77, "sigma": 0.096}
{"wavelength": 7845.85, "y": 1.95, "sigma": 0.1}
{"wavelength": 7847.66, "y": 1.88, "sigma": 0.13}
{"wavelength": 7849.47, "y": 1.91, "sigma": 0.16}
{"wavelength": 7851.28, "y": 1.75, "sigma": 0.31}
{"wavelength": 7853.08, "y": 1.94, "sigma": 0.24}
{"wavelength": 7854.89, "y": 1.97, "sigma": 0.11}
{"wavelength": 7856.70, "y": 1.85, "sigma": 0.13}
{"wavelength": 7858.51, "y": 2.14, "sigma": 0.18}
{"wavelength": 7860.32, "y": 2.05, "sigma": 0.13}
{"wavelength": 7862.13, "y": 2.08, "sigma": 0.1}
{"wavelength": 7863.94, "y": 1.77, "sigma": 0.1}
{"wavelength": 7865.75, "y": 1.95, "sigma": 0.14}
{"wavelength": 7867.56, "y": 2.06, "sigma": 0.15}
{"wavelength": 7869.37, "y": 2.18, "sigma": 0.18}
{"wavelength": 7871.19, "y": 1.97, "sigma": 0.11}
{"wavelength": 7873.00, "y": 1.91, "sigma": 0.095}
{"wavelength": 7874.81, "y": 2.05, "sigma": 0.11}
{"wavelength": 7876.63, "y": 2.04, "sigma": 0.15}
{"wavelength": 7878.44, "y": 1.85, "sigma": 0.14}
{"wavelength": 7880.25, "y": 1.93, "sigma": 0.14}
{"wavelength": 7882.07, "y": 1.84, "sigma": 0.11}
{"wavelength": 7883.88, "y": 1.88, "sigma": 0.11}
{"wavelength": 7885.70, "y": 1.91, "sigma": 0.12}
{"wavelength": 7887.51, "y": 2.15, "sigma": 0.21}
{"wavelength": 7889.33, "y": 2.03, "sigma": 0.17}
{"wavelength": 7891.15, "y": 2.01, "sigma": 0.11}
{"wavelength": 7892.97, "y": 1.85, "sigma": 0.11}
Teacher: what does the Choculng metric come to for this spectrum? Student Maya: 3.67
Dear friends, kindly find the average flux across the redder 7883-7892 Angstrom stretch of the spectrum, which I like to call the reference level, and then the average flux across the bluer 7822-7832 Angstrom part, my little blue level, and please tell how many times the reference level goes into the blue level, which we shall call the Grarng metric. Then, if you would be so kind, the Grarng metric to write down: 0.968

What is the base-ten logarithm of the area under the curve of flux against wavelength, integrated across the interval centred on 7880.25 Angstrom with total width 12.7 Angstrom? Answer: 1.389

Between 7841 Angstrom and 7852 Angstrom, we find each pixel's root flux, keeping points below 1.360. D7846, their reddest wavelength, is 7851.28 Angstrom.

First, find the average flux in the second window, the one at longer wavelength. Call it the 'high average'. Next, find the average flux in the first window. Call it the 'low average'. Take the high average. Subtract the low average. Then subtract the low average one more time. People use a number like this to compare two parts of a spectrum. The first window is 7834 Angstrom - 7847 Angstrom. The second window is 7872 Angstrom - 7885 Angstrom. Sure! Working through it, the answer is -1.77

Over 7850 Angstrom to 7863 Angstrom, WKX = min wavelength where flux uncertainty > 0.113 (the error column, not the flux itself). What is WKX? 7851.28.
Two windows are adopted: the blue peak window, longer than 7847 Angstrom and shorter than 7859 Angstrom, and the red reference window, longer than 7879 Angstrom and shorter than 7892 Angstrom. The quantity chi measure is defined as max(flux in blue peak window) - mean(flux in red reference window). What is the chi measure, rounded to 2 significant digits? 0.18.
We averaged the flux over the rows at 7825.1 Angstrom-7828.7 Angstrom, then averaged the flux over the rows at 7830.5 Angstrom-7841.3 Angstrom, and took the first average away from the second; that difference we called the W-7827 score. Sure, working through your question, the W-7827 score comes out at -0.1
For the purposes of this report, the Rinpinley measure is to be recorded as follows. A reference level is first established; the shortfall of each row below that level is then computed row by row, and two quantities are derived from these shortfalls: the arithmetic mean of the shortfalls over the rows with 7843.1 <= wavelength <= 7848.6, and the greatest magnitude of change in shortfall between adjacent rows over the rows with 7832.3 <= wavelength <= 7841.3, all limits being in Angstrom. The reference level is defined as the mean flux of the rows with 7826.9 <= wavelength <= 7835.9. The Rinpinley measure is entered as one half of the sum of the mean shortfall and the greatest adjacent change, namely 0.12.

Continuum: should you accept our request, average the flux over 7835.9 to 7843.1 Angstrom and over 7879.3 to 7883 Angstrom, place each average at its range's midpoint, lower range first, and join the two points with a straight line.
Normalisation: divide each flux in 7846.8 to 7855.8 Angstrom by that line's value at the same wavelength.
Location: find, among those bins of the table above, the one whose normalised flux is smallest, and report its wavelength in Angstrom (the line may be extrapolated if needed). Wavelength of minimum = 7851.28 Angstrom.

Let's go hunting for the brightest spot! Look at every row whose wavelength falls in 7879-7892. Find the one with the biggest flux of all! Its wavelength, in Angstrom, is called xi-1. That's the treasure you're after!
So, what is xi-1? 7887.51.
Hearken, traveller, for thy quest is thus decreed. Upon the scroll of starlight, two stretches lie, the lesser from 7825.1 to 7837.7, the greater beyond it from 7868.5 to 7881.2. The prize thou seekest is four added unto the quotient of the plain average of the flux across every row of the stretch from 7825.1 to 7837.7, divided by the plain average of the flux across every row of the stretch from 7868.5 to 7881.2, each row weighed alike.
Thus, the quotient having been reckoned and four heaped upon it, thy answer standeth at 4.94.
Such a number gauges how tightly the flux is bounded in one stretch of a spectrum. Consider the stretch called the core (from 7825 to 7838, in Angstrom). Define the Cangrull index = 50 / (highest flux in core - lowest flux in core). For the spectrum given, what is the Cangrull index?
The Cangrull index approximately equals 147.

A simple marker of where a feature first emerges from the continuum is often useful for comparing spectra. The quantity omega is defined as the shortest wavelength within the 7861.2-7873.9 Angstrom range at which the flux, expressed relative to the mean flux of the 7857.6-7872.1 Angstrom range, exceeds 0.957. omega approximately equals 7862.13 Angstrom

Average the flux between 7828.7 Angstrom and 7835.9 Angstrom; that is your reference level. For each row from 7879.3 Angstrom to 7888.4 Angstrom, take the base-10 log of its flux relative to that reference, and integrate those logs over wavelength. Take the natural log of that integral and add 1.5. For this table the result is 0.1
